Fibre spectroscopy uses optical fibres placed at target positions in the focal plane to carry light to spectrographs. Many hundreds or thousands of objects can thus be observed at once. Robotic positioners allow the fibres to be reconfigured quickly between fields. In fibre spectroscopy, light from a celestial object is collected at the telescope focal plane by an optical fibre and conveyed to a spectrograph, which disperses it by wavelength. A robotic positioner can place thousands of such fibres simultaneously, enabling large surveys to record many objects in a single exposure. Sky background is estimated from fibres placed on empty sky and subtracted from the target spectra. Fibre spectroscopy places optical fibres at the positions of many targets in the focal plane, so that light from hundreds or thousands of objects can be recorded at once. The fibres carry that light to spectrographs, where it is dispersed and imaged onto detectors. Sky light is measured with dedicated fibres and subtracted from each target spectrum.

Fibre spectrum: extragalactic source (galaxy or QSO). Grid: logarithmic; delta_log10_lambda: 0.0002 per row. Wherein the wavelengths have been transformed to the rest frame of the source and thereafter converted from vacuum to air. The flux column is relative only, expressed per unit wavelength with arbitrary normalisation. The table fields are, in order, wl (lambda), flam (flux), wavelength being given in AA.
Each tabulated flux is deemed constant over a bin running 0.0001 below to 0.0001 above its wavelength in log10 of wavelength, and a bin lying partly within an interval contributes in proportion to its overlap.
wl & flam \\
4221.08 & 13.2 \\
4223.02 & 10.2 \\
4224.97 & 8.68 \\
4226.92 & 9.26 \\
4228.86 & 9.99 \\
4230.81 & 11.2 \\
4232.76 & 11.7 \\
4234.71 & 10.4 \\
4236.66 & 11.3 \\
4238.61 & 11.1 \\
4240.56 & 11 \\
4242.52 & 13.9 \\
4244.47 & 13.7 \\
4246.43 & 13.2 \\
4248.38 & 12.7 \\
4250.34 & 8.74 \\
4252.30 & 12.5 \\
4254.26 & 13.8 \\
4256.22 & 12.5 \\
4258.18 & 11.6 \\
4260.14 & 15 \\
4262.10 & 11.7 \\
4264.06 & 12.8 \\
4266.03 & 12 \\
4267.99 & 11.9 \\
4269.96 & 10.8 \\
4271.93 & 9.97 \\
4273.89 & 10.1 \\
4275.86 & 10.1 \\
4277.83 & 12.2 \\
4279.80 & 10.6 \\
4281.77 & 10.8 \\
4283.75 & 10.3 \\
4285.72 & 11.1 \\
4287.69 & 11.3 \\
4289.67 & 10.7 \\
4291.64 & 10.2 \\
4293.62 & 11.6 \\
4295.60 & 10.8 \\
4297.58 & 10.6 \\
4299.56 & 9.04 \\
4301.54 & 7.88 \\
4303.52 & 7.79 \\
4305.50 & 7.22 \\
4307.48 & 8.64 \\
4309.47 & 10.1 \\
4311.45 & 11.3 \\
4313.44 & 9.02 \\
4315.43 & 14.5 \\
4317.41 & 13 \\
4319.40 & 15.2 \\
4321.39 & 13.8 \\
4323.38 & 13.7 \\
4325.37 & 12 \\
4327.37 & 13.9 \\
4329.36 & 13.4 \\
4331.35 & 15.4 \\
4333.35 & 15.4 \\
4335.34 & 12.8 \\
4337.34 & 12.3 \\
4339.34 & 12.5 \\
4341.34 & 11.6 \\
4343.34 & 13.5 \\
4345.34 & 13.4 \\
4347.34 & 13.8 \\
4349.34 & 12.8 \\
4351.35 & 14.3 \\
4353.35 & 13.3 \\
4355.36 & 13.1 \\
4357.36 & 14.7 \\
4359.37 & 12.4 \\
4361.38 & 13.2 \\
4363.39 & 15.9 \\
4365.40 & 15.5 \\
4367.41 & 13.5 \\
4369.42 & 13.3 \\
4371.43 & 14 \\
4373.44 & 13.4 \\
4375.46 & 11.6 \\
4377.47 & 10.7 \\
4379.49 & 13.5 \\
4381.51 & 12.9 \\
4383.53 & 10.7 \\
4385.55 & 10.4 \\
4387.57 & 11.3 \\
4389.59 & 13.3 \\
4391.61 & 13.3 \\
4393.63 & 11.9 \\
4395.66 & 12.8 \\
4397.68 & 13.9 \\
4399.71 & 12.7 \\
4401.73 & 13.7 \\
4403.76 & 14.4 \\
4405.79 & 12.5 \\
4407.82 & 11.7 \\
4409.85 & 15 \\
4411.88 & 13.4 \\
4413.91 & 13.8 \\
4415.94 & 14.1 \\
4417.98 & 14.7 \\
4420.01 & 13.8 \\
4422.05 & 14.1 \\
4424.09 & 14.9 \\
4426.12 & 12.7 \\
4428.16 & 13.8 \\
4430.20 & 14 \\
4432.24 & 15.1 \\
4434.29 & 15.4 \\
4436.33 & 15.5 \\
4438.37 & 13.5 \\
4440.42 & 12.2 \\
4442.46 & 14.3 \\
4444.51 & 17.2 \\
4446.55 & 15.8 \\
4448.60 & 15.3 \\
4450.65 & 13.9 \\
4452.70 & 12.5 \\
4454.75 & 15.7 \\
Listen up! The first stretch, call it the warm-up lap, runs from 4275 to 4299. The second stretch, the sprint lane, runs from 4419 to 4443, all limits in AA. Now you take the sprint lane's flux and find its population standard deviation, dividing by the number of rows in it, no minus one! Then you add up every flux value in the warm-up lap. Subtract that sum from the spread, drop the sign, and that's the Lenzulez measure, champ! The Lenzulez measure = 129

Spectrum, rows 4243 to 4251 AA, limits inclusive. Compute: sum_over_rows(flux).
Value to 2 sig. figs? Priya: 48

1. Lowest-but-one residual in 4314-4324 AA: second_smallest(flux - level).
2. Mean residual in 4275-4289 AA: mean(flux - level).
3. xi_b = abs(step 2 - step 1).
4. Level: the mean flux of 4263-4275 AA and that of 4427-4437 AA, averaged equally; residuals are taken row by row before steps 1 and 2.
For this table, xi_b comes 2.8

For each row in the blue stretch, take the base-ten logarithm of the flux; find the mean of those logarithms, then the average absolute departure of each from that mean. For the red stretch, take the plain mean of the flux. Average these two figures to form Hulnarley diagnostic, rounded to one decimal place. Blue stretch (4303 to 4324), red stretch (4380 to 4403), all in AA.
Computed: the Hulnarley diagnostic 6.3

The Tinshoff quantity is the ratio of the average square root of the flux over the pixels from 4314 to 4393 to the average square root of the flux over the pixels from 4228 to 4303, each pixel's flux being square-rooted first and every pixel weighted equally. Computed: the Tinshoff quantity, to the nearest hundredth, 1.08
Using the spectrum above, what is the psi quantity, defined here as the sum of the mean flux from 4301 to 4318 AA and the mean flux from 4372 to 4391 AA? 22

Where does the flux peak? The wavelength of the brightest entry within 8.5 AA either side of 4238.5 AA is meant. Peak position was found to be 4242.52 AA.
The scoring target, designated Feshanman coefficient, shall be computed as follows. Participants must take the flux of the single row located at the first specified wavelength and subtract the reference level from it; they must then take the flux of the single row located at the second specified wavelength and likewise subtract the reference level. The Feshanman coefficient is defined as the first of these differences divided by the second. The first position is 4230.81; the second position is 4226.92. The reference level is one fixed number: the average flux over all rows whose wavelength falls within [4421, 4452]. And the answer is 0.63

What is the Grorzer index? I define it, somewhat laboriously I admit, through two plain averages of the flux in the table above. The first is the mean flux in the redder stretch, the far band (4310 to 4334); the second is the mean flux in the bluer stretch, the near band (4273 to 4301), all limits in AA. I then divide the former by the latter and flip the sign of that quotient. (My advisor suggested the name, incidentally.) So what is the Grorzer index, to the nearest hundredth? -1.25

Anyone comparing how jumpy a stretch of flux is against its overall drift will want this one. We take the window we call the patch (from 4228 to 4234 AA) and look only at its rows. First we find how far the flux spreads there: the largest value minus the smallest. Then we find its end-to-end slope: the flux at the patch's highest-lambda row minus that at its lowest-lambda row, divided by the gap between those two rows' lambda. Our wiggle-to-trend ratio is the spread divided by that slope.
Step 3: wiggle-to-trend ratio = 3.9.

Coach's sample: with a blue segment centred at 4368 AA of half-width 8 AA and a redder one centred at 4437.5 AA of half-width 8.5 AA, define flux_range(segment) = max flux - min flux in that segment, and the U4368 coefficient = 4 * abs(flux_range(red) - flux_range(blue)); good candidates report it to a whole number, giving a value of 3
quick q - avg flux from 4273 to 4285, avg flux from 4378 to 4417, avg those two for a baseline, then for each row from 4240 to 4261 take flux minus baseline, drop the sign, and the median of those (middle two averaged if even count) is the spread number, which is 1.4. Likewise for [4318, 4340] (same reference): 1.9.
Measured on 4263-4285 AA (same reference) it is 1.0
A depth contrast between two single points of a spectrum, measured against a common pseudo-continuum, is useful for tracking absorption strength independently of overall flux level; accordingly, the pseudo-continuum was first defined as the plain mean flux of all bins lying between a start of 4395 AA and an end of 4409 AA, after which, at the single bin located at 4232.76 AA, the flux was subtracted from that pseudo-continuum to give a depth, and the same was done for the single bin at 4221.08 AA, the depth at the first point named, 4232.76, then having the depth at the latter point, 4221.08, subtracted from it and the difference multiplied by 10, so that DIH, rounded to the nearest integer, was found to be 15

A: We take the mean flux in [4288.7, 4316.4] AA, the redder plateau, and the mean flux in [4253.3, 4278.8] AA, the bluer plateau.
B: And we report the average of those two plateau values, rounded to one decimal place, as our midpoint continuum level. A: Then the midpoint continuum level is 10.9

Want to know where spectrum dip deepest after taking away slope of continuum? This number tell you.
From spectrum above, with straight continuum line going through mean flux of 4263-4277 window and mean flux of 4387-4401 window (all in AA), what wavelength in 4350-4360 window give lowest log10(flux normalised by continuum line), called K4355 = 4359.37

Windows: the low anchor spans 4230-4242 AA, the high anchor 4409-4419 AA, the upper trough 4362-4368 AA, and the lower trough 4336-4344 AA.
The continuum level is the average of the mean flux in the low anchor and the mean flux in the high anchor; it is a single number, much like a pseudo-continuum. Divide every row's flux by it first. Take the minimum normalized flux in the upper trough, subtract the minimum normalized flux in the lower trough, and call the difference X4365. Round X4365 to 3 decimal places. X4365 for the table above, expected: 0.150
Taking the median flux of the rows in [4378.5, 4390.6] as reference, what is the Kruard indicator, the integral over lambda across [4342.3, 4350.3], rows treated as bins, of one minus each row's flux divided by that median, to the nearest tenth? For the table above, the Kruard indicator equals -0.8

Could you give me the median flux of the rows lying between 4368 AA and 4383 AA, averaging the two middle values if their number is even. 13.3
